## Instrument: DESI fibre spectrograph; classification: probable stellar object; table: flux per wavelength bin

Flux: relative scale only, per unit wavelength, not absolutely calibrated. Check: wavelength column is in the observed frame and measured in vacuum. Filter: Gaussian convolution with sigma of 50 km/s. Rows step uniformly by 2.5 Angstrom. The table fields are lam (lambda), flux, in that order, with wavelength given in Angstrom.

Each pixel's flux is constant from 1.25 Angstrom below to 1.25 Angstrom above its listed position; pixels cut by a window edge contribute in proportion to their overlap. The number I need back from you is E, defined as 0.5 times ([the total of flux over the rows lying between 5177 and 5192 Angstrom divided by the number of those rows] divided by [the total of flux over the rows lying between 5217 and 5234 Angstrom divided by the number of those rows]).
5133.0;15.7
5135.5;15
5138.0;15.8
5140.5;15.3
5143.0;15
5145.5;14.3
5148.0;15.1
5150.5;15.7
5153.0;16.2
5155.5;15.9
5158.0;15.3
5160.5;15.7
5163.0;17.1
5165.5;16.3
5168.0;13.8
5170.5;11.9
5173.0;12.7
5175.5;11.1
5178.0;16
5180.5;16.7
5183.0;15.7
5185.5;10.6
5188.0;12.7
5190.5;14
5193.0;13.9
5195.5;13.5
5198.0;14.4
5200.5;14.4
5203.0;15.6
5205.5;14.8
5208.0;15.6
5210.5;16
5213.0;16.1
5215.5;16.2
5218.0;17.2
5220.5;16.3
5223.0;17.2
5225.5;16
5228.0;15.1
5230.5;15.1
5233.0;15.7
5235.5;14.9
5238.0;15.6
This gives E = 0.444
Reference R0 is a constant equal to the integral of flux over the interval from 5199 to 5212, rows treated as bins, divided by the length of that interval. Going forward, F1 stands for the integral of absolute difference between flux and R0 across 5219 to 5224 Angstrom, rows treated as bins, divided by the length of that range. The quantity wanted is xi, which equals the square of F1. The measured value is 2.2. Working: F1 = 1.5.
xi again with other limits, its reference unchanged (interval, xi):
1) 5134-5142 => 0.1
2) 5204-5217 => 0.4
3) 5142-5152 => 0.2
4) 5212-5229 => 1.2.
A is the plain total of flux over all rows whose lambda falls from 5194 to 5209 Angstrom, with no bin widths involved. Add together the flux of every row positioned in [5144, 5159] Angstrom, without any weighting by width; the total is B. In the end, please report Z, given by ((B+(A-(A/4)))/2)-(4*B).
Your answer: -291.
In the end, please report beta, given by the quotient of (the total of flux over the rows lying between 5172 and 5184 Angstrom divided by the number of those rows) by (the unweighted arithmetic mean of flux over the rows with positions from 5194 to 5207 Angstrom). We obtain 0.99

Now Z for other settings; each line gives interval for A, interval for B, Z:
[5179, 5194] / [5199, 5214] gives -292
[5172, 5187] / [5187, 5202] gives -259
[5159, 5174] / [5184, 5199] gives -244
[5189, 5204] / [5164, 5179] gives -254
